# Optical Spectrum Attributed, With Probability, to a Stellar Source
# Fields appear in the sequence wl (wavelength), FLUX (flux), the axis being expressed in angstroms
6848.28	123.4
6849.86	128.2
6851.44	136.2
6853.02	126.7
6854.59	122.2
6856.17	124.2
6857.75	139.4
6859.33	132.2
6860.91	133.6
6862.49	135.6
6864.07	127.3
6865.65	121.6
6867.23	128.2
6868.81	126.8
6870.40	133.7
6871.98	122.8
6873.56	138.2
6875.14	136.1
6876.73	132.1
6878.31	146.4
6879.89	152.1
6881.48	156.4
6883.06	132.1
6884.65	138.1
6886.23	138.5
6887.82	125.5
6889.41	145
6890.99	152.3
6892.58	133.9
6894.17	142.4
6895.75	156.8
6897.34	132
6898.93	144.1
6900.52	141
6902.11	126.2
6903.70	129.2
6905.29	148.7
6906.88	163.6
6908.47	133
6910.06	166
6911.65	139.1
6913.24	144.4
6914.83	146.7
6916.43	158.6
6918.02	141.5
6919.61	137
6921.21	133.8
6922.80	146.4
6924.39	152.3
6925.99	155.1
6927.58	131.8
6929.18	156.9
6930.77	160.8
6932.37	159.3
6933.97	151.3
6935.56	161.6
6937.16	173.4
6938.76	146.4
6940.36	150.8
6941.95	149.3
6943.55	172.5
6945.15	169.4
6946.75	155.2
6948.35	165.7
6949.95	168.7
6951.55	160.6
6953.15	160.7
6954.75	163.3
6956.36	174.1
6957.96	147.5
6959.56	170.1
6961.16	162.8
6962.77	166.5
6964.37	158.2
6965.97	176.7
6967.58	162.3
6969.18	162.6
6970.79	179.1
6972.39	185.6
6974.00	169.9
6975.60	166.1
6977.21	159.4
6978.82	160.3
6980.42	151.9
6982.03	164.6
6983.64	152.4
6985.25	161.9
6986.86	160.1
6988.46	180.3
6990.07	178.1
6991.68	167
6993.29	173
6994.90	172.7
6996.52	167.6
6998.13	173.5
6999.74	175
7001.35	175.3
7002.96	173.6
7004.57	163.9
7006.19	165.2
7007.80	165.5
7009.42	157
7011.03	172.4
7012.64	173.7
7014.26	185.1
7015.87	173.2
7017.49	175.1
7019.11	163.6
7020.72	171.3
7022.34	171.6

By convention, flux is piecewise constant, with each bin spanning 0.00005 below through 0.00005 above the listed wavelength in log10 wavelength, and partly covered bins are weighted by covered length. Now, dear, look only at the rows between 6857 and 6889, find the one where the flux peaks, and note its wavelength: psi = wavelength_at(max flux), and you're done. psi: 6881.48 angstroms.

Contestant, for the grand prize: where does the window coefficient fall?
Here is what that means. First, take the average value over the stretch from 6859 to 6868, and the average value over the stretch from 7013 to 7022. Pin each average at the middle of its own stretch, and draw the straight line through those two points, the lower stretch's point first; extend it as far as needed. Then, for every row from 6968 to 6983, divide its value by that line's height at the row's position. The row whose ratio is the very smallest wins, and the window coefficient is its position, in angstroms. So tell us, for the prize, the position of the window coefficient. 6980.42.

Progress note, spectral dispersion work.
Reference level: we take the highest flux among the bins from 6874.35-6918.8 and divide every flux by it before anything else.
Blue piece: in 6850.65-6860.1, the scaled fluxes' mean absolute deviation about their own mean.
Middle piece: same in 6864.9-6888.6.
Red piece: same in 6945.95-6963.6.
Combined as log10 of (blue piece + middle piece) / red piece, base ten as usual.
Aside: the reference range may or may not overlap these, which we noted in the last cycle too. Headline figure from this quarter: 0.41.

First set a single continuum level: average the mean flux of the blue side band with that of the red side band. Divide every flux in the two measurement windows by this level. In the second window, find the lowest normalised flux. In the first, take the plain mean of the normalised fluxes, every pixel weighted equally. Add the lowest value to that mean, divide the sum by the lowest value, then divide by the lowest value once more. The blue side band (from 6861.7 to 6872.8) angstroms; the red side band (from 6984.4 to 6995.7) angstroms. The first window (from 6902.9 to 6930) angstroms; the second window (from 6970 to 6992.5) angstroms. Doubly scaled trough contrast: 1.93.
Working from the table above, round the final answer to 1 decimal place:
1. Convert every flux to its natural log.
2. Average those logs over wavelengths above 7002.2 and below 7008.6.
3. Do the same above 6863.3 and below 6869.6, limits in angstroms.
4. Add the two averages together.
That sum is 10.0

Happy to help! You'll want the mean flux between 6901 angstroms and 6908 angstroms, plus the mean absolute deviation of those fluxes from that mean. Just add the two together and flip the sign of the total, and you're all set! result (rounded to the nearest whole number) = -156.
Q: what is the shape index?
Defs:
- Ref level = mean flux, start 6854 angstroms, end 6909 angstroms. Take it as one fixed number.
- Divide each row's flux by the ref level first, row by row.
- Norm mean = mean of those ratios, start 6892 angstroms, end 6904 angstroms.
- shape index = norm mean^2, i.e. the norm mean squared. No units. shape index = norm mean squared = 1.02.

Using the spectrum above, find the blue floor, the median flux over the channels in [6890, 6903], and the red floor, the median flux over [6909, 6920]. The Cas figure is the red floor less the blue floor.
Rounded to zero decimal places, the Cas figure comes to 3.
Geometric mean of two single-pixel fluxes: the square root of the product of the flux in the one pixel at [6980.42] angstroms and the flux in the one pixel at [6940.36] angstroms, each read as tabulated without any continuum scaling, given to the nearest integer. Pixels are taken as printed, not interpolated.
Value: 151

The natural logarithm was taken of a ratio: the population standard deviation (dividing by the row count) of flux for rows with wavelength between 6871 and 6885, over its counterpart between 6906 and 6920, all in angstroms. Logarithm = -0.1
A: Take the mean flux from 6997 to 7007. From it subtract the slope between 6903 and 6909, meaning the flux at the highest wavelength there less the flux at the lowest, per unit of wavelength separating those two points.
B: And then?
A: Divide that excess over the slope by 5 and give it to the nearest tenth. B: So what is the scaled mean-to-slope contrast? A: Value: 34.1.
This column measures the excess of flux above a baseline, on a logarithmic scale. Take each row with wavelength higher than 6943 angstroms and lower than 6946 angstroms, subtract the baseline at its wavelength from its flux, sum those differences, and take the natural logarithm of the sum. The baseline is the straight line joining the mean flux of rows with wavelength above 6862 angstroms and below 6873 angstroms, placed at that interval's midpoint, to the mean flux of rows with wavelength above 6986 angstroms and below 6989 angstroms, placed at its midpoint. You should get 3.5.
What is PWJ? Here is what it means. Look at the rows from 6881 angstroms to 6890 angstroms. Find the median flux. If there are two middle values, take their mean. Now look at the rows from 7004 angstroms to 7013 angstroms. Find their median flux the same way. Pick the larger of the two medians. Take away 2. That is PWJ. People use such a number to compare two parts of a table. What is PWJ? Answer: 163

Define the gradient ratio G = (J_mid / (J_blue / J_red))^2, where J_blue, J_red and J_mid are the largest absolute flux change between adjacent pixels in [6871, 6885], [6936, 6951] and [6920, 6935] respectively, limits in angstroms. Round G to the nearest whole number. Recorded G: 778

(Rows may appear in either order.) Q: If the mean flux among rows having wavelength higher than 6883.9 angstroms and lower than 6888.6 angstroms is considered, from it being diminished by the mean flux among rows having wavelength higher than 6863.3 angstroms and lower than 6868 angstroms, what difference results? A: 8.3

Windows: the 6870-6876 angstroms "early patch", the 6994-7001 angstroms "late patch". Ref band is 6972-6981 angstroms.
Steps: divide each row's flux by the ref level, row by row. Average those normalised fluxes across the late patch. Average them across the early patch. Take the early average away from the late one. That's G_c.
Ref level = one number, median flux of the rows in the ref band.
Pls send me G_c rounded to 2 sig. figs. 0.24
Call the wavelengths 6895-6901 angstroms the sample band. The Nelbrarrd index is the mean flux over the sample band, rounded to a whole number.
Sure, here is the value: 143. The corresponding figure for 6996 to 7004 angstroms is 173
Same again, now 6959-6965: 164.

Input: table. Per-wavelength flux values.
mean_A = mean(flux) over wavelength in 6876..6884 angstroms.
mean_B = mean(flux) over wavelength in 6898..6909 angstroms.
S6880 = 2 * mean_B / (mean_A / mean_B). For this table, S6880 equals 276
